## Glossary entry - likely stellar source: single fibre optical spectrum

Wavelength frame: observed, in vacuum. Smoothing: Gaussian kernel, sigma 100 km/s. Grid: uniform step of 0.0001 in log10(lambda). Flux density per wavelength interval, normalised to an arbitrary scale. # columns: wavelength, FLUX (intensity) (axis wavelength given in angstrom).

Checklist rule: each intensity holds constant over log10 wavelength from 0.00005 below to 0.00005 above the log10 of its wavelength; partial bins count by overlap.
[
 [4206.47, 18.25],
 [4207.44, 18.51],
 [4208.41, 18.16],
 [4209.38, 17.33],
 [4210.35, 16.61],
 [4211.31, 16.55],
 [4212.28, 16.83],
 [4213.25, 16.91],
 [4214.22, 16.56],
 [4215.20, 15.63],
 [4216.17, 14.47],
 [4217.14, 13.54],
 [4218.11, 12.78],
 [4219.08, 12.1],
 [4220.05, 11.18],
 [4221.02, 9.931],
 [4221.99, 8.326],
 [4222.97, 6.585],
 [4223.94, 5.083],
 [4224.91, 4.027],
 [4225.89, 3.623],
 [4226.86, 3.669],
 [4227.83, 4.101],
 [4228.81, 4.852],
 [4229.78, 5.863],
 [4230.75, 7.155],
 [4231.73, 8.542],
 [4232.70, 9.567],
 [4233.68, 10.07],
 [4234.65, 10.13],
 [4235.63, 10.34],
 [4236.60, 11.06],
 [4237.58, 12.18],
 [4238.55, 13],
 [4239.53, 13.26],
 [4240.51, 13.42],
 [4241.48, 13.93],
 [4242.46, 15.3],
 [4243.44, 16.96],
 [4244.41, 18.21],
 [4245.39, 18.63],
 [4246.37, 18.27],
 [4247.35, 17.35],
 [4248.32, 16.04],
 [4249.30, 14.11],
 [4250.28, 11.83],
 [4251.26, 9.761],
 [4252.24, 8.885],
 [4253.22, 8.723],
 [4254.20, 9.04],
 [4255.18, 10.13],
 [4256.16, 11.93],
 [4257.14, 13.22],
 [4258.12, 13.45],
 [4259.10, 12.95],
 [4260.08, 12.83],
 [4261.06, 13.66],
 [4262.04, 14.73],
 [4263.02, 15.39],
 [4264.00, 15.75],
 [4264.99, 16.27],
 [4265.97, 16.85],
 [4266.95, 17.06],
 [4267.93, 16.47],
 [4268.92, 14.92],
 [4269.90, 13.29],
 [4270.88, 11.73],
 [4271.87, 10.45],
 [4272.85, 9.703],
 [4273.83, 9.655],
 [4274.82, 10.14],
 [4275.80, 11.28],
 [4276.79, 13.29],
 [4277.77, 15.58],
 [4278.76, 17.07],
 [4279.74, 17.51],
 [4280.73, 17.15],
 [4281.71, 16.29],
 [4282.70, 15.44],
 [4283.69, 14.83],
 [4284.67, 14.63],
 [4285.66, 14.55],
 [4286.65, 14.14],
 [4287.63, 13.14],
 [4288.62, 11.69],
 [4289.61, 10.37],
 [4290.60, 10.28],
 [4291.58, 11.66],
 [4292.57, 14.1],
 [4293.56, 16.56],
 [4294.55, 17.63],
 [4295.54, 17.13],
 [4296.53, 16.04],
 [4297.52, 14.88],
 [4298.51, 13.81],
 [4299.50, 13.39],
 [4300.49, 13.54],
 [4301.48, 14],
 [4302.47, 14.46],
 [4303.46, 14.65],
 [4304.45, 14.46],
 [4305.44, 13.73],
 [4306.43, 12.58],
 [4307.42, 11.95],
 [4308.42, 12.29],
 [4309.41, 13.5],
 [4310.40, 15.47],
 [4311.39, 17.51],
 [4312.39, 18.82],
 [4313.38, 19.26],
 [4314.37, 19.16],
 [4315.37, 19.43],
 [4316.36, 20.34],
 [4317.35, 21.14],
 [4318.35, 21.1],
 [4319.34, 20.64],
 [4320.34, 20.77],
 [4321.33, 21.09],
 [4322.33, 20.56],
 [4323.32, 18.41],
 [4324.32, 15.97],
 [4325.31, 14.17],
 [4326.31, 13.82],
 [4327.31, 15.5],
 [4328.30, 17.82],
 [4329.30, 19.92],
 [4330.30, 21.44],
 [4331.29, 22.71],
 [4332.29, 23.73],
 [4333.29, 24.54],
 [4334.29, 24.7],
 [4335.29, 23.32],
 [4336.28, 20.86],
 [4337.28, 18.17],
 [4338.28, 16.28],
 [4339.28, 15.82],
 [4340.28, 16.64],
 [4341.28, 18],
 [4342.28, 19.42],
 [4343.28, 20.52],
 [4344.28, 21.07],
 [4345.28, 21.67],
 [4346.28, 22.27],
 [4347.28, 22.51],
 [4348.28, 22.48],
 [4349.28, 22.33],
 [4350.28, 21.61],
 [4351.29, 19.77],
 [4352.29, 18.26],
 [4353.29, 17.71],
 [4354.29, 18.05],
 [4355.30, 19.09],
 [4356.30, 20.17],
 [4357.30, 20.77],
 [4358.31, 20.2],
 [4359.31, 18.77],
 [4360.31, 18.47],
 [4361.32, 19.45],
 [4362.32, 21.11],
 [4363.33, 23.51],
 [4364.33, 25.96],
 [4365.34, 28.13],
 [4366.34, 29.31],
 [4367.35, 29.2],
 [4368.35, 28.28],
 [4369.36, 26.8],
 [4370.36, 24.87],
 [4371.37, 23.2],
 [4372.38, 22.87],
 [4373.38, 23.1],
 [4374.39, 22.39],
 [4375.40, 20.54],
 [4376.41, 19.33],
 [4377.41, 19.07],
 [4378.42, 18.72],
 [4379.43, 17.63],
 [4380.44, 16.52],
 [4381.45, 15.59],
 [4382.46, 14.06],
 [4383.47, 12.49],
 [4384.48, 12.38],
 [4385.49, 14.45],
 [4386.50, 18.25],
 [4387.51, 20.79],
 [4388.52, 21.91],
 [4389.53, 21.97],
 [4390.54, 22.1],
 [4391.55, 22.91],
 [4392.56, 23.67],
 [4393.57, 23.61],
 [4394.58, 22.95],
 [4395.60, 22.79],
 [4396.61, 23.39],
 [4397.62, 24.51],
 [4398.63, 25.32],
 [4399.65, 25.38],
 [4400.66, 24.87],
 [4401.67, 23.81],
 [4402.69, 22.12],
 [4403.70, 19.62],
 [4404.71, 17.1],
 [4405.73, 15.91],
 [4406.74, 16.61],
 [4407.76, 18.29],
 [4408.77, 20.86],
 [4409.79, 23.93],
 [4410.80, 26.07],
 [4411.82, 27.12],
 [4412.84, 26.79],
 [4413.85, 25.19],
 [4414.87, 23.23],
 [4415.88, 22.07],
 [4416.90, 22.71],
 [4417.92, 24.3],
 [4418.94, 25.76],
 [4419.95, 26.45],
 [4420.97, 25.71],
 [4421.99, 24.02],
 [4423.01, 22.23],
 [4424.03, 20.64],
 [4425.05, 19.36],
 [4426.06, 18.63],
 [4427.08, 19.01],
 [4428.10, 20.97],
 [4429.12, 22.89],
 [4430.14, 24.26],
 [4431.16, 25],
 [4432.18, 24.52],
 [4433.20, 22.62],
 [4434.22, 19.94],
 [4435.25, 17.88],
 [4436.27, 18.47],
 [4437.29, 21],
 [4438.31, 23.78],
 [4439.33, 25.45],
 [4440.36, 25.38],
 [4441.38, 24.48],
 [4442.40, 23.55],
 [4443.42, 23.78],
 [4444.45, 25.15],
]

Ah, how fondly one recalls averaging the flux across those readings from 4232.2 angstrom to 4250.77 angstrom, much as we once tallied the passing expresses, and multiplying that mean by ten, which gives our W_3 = 139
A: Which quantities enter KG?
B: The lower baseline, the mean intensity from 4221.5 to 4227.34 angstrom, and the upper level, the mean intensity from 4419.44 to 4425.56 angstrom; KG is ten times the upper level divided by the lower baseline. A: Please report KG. 44.2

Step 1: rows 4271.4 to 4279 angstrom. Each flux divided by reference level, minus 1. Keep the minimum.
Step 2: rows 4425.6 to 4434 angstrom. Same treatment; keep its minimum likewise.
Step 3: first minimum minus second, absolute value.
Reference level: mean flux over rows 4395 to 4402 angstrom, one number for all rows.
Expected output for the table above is 0.37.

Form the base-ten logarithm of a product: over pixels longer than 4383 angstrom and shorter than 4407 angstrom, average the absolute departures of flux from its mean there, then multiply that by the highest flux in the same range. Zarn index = 1.92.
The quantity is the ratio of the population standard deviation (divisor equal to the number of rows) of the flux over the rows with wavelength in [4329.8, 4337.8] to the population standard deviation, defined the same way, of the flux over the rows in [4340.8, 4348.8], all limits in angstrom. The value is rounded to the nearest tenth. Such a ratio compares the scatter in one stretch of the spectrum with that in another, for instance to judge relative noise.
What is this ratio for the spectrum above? 1.4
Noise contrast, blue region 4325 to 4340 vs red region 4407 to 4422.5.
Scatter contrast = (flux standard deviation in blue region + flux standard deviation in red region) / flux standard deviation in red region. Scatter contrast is 2.6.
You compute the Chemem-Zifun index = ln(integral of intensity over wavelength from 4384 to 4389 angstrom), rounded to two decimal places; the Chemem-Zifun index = 4.48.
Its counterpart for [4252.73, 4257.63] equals 3.95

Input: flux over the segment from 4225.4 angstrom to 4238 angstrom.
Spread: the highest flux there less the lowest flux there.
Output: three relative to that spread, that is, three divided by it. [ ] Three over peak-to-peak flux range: 0.351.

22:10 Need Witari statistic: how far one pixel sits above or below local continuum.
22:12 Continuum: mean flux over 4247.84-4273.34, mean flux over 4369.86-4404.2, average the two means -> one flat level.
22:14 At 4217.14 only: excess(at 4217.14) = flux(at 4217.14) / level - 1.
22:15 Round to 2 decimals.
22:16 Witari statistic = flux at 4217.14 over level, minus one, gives -0.20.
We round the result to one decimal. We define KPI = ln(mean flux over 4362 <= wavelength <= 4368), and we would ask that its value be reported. 3.3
